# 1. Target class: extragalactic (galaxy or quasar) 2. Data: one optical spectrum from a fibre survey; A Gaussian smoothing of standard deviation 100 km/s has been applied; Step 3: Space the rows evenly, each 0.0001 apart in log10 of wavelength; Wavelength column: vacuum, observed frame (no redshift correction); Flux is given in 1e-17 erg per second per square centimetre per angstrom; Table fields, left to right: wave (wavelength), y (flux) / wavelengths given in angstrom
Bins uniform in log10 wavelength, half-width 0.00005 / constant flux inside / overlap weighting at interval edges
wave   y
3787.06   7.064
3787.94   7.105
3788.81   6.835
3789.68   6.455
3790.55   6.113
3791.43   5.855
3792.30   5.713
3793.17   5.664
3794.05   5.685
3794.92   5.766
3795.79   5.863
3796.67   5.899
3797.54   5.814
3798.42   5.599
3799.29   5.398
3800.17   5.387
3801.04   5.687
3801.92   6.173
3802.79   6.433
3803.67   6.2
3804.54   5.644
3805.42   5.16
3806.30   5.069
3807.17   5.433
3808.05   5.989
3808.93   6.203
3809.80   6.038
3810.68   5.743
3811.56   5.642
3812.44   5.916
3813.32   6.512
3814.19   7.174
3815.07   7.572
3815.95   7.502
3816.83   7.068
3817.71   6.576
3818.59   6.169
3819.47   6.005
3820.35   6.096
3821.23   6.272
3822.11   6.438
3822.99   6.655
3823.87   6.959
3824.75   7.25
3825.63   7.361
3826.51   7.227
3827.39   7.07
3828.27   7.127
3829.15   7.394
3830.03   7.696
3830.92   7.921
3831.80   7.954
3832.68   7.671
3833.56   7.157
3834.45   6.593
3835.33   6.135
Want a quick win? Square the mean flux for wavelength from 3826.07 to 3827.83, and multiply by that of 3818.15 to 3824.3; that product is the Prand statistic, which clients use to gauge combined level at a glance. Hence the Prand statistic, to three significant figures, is 326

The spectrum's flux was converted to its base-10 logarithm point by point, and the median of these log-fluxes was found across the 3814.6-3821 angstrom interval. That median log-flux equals 0.818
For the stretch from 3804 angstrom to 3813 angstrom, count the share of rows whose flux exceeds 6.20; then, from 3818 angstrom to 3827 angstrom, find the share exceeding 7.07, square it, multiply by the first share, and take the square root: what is 0.09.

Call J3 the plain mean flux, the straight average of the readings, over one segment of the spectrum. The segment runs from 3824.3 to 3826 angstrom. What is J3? 7.3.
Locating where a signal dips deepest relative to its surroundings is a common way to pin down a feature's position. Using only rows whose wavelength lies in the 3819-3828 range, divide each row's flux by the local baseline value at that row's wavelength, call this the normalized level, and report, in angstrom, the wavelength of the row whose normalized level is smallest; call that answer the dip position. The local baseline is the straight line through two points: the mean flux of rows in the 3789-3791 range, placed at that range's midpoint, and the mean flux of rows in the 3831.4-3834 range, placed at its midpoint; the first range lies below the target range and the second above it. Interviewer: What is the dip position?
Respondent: 3819.47 angstrom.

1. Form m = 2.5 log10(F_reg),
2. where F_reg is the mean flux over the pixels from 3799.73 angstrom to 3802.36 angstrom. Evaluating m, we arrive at 1.90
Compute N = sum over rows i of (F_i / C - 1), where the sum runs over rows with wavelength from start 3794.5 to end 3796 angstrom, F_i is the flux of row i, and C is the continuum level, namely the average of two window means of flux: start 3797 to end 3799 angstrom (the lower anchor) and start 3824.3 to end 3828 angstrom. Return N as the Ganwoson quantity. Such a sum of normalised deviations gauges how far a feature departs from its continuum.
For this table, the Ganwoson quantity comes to -0.20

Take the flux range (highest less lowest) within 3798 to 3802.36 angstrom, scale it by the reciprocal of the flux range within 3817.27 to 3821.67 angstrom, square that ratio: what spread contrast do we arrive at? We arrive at 1.9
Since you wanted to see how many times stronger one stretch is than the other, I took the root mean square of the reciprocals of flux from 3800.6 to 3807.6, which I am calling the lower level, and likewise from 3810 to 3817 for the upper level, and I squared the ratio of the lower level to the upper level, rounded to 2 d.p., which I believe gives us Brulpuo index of 1.32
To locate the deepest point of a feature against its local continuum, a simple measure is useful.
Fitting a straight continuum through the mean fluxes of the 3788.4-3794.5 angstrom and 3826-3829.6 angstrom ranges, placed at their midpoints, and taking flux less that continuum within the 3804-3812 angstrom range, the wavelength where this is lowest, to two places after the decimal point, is 3806.30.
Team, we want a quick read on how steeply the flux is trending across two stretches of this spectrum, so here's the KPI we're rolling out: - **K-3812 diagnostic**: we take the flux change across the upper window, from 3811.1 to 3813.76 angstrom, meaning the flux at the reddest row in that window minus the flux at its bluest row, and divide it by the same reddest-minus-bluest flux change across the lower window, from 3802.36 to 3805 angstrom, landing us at -1.1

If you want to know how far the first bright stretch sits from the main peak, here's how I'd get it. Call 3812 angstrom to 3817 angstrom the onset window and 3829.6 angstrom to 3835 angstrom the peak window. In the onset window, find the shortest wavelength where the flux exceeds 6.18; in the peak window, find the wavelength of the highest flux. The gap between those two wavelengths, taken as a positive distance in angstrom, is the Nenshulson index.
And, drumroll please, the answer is 18.5 angstrom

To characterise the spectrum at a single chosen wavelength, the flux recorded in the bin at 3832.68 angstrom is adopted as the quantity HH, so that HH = 7.671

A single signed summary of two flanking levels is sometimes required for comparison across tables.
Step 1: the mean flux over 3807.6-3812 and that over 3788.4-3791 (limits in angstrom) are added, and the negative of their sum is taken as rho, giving -12.4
